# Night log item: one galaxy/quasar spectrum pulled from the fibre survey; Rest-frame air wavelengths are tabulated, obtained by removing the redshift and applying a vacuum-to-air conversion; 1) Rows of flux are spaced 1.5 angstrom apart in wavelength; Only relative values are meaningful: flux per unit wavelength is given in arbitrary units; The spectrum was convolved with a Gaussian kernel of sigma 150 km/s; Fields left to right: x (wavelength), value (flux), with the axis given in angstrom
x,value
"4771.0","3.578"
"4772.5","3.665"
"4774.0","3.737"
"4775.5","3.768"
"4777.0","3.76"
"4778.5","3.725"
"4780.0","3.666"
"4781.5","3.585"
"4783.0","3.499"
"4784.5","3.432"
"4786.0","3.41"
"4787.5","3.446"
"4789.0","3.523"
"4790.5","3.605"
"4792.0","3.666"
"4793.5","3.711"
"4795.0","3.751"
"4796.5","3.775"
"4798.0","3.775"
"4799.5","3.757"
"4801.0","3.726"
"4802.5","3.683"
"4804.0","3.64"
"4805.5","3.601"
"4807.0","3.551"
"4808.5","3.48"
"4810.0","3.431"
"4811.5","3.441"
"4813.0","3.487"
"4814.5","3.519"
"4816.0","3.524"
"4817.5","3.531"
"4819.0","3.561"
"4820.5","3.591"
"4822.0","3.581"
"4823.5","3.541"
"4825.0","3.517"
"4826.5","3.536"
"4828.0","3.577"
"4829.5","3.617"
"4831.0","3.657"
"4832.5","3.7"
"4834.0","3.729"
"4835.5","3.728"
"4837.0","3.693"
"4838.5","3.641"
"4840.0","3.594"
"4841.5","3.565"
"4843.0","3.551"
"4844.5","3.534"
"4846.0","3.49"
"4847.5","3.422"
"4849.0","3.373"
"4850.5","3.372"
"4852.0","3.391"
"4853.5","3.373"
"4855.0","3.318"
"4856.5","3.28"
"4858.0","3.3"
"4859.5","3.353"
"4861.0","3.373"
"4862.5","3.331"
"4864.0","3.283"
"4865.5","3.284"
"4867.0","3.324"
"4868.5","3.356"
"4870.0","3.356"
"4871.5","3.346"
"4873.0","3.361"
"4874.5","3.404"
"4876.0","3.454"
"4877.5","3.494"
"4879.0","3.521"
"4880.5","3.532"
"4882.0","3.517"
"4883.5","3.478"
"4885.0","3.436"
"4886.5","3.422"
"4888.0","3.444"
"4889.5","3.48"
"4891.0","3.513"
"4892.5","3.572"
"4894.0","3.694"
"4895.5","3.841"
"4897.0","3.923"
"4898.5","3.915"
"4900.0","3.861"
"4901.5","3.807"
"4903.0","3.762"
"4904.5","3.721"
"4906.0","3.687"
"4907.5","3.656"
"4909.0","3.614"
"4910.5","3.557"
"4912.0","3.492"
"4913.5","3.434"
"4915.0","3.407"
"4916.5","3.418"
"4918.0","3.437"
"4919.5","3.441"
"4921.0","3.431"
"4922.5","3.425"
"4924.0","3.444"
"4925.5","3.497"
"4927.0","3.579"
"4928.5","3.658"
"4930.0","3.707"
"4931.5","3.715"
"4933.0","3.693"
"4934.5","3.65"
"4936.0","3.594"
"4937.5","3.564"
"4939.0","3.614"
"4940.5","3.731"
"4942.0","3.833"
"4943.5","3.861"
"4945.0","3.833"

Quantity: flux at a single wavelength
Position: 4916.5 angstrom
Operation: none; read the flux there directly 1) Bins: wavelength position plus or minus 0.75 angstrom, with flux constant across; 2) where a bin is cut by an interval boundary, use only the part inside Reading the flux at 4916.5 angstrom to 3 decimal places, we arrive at 3.418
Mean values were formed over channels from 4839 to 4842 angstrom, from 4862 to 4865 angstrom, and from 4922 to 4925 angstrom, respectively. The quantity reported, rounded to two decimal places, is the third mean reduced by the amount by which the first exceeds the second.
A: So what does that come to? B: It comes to 3.16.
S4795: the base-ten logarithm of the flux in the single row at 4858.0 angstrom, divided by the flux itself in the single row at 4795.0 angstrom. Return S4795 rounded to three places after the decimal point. 0.138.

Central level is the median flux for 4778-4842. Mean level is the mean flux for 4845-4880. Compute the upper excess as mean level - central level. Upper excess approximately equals -0.22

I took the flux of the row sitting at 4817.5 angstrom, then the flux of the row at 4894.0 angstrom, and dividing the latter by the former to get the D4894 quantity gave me 1.05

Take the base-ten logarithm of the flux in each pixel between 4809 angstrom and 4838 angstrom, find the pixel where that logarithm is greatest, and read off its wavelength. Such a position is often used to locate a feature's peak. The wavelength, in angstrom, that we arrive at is 4834.0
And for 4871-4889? 4880.5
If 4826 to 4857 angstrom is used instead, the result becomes 4834.0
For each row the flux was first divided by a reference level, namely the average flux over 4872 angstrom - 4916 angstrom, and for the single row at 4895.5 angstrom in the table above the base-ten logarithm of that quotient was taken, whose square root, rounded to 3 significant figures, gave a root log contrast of 0.173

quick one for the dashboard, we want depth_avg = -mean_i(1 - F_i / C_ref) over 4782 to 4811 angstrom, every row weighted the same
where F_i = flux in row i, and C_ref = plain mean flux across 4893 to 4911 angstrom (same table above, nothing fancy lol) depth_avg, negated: -0.040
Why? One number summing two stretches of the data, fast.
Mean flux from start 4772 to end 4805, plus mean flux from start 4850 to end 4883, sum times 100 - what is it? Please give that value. 703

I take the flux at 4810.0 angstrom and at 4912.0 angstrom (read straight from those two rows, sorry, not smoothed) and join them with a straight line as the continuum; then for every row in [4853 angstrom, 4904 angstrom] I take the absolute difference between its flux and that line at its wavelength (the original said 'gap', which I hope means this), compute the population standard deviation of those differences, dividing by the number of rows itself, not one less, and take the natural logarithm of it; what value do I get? -2.1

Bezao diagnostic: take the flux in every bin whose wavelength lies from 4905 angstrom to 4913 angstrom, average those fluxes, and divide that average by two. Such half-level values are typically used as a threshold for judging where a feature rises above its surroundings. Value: 1.80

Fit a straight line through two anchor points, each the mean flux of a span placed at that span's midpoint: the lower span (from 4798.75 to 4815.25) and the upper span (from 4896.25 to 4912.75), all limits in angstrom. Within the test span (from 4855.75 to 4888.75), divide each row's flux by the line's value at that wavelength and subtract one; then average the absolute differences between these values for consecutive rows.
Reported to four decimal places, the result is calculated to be 0.0075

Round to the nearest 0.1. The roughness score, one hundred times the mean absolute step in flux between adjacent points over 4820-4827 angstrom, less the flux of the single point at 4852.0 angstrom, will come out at -1.1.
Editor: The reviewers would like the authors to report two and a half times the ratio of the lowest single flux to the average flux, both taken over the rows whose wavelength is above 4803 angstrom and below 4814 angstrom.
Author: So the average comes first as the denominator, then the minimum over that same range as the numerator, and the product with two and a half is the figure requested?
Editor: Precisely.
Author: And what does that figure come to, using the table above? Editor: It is 2.44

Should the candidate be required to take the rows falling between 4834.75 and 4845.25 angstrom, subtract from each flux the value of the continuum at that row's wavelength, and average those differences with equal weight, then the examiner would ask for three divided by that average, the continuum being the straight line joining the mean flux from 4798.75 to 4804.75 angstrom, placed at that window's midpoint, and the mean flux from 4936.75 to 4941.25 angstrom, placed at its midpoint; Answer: -44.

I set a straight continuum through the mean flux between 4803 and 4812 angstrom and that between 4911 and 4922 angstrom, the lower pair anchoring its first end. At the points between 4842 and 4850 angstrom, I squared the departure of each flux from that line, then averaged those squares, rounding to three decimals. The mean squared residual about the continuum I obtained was 0.005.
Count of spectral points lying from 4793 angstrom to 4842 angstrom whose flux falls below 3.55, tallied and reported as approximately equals 10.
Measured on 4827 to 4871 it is 18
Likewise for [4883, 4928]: 16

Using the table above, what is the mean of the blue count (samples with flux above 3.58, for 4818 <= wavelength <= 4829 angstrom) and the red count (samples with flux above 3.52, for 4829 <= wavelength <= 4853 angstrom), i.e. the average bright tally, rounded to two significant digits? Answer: 6.5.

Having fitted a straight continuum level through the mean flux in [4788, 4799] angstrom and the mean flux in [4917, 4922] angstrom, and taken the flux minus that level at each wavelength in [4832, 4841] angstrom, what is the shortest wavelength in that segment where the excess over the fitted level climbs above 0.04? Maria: 4832.5 angstrom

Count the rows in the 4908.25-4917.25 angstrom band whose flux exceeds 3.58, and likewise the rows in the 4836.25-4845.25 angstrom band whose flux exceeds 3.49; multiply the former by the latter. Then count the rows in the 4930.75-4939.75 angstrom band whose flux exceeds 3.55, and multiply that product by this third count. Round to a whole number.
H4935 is 36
